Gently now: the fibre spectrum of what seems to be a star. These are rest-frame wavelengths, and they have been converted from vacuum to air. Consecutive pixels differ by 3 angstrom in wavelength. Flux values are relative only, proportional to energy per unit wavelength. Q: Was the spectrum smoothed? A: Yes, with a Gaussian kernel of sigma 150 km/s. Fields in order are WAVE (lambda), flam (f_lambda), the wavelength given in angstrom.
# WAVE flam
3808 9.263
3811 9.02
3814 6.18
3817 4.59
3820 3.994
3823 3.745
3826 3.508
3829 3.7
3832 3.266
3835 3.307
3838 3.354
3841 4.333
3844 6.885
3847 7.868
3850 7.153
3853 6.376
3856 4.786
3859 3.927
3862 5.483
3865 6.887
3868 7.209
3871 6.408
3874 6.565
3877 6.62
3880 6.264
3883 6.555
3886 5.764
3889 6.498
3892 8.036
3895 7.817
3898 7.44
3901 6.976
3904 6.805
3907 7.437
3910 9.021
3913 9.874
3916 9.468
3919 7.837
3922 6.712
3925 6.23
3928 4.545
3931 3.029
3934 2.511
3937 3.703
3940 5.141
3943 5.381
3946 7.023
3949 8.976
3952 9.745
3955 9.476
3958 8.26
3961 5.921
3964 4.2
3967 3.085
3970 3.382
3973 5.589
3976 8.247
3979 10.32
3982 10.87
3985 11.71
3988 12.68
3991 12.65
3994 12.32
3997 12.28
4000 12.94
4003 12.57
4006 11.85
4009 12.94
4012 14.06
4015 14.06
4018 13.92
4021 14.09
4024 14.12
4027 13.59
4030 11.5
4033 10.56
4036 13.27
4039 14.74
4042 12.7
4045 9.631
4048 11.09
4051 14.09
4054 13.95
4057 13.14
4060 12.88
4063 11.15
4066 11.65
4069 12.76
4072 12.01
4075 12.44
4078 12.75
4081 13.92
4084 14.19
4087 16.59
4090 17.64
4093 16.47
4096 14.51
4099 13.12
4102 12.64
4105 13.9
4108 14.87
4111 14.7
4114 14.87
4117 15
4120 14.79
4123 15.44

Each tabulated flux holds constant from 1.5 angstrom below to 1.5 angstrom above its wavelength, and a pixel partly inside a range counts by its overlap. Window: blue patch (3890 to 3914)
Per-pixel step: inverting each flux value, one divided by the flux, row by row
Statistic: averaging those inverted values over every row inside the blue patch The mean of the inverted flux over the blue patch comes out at 0.13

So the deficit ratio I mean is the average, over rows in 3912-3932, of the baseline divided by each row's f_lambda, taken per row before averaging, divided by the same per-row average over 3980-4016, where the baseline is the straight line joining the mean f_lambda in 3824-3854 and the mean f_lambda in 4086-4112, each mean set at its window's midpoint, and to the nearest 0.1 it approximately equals 1.6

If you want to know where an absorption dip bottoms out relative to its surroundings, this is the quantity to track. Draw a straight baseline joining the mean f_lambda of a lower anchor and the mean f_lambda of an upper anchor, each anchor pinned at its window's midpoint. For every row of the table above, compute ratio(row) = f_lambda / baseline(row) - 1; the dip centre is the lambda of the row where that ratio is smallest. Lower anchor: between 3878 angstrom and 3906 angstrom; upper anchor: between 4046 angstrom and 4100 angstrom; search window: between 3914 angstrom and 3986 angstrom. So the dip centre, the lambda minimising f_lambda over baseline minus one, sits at 3934 angstrom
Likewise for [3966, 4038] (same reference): 3967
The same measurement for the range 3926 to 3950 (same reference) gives 3934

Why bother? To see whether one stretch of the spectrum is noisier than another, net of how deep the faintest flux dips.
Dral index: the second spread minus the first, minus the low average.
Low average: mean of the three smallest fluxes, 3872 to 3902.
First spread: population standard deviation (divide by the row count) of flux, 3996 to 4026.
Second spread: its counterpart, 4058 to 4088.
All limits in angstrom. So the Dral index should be -5.5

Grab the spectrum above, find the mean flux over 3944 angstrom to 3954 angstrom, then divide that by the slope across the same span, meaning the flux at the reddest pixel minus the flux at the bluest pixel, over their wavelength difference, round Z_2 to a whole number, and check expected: 19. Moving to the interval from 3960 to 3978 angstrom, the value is 33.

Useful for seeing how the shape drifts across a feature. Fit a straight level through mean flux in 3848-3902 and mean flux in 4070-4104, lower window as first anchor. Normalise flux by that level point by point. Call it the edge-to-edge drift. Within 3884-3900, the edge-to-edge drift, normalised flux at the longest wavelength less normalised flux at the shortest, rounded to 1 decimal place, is 0.2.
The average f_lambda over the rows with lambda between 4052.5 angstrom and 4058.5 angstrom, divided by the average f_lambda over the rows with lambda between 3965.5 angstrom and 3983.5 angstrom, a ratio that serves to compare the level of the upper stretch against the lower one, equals 1.96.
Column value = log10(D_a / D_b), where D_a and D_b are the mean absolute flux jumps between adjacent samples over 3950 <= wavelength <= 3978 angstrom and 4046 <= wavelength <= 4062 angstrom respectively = 0.15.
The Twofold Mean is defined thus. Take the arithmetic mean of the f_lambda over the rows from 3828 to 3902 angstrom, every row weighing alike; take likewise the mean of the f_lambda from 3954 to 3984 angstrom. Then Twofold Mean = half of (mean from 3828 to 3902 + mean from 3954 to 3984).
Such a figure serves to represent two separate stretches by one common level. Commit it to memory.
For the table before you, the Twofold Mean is 6.5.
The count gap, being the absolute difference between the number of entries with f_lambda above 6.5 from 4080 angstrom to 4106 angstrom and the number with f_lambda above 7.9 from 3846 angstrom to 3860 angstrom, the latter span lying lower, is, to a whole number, 9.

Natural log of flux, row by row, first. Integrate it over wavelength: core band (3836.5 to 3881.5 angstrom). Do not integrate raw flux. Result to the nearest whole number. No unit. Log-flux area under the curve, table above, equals 79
